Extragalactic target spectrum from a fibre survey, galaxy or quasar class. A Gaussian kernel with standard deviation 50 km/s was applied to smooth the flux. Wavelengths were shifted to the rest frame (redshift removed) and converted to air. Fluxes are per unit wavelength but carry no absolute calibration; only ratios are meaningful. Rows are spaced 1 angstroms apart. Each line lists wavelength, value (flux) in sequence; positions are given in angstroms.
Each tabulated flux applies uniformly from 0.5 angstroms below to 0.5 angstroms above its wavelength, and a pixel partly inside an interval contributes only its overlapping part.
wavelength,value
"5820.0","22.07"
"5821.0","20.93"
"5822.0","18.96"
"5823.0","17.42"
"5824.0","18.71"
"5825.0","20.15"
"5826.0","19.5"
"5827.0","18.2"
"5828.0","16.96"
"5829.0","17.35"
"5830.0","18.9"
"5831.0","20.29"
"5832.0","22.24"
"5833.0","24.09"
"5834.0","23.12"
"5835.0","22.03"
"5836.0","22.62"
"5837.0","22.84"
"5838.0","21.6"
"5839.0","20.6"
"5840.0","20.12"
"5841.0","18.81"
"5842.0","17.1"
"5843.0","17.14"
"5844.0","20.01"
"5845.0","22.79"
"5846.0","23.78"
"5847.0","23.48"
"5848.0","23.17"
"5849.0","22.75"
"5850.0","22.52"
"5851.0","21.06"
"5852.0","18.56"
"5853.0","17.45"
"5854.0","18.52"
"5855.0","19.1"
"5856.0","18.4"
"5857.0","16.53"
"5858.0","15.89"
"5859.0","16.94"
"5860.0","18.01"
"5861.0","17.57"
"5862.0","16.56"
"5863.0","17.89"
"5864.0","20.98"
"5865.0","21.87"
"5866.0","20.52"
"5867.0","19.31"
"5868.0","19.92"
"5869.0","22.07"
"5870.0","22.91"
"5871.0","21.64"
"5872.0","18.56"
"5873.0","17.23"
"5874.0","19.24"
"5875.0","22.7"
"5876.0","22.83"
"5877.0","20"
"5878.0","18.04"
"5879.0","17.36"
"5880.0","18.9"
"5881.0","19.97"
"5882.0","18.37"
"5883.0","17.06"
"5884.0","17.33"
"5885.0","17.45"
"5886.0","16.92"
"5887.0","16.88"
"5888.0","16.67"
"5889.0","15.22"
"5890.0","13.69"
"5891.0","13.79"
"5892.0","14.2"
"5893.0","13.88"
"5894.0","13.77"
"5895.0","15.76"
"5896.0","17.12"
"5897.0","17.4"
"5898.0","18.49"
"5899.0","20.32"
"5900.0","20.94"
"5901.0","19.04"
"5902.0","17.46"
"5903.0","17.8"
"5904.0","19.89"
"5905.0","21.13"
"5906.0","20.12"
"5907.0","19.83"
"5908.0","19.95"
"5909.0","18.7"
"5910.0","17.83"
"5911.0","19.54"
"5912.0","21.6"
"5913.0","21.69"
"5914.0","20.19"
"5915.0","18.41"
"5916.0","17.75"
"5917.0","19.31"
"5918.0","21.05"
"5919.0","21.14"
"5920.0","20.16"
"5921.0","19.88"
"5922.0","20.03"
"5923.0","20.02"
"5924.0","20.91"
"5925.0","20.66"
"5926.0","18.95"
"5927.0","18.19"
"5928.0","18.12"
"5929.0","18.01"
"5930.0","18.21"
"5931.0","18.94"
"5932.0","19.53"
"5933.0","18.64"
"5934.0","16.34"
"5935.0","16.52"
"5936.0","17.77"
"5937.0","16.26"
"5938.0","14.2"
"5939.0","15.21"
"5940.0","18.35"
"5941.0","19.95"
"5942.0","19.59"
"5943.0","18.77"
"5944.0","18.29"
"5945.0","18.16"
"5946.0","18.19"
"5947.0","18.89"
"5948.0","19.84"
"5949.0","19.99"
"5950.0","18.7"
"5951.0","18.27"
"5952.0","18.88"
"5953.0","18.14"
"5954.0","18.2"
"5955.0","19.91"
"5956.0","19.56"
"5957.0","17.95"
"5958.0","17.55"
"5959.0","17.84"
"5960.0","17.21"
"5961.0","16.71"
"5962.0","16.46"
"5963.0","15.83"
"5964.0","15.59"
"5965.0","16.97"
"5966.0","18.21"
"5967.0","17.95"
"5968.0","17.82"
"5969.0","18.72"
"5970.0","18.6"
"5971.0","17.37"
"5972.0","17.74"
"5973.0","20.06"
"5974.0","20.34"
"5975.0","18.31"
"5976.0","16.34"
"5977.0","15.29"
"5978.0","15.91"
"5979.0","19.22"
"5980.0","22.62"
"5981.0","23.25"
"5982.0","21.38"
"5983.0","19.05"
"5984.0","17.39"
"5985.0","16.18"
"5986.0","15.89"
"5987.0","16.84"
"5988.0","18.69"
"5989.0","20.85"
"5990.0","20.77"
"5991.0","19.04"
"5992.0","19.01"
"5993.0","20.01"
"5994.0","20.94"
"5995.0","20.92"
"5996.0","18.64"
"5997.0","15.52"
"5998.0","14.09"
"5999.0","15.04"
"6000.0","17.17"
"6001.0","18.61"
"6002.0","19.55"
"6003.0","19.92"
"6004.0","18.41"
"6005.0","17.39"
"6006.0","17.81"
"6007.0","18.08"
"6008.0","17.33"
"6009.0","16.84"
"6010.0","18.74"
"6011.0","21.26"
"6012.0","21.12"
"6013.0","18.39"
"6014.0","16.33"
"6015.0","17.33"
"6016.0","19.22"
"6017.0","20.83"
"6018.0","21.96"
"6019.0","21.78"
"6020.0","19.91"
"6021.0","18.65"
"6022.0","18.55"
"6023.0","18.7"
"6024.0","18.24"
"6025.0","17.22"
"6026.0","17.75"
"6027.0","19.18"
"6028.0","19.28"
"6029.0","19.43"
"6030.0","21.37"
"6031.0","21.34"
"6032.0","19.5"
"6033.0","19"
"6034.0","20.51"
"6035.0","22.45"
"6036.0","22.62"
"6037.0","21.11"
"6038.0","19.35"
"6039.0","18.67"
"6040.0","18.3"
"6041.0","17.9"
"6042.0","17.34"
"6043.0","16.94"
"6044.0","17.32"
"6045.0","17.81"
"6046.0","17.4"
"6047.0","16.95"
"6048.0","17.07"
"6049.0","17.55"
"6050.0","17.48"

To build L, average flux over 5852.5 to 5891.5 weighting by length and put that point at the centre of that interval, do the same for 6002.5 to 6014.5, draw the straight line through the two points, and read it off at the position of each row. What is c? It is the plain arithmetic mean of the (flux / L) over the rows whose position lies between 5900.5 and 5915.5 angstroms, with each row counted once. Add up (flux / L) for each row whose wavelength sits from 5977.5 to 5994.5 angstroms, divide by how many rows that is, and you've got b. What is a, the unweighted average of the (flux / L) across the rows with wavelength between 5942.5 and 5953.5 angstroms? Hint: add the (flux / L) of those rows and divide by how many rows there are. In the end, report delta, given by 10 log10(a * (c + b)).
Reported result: 3.28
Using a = 1.01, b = 1.04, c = 1.06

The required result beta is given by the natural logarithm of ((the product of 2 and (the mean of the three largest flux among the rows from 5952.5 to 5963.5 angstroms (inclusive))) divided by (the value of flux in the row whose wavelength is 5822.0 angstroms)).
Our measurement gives 0.71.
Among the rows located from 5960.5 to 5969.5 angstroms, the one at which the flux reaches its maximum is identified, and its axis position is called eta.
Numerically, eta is 5969.0 angstroms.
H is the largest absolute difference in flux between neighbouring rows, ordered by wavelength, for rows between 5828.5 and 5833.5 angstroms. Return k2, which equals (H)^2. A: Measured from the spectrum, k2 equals 3.8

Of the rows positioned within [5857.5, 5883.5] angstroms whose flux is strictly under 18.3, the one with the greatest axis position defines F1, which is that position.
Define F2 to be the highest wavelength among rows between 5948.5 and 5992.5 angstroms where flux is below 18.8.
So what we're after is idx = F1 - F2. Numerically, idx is -105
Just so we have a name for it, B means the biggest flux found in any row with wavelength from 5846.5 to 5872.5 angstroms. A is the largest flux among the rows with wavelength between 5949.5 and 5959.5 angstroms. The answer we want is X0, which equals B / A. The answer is 1.18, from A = 19.91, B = 23.48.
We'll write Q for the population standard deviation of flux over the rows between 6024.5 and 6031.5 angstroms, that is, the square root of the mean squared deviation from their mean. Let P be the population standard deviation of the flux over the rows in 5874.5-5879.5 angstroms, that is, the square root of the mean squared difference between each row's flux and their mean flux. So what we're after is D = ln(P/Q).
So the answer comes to 0.4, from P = 2.28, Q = 1.5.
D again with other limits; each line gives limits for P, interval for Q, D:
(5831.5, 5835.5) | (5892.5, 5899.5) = -1.0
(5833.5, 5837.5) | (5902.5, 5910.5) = -1.0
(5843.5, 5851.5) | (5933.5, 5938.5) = 0.0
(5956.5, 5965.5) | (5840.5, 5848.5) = -1.2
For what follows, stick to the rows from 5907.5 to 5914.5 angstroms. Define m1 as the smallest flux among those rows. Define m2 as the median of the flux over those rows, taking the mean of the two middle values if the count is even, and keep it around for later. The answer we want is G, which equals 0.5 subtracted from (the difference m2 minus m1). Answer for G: 1.6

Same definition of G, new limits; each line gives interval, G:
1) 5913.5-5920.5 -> 1.9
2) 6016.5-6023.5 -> 0.9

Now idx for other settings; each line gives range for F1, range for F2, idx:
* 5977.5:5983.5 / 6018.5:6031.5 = -48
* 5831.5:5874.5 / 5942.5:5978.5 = -105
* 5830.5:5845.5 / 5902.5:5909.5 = -66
